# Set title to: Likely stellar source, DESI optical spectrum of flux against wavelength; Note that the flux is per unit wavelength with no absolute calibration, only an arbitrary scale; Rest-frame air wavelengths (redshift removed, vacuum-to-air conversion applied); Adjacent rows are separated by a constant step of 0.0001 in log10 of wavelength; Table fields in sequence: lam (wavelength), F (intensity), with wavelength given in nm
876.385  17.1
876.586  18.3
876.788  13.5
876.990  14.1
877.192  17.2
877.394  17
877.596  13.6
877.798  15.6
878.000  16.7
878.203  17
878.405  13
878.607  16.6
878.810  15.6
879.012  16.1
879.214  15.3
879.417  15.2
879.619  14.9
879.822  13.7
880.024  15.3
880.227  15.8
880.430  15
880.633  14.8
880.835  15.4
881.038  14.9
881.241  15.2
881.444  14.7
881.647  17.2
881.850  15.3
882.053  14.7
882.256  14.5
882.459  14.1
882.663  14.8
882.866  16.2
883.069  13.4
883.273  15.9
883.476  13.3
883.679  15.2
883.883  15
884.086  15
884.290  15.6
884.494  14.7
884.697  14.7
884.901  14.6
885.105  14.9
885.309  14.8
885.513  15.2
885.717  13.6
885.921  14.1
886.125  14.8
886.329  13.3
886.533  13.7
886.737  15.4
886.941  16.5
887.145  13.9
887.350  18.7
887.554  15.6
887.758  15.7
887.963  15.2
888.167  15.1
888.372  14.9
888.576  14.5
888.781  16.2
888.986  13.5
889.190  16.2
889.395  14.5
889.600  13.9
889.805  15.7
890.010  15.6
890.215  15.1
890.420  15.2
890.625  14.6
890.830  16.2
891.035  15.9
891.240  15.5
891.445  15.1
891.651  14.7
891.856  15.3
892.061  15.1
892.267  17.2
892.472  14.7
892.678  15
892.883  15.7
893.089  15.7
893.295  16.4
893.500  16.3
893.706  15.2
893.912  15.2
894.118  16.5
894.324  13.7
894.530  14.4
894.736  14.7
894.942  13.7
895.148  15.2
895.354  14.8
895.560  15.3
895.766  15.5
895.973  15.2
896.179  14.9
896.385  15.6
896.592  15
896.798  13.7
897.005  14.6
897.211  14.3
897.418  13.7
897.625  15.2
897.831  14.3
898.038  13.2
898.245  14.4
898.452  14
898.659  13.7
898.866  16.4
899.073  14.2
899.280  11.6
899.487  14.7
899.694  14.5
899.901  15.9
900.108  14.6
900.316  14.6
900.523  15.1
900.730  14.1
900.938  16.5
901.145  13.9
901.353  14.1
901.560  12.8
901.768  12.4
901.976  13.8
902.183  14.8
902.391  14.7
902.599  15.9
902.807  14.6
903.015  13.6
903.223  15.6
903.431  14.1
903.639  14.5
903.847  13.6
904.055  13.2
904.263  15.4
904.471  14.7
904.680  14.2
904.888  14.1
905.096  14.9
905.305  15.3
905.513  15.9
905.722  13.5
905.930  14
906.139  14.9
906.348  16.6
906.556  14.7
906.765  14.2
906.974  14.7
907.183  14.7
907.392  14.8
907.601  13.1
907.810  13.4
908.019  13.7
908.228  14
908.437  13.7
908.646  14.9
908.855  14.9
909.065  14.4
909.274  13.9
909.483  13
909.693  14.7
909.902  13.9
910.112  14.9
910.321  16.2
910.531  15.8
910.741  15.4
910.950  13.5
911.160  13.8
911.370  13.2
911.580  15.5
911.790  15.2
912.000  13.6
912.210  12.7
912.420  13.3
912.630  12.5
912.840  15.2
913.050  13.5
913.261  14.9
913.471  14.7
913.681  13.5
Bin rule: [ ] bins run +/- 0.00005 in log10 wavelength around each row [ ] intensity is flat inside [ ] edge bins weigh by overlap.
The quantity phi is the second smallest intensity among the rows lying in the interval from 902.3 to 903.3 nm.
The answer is 14.6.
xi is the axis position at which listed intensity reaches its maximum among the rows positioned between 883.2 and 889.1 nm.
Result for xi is 887.350 nm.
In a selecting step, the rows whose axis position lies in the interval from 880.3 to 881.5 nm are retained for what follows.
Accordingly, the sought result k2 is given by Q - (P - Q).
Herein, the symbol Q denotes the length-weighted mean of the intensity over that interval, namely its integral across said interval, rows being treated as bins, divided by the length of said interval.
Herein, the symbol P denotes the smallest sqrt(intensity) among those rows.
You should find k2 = 26.2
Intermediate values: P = 3.83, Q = 15.0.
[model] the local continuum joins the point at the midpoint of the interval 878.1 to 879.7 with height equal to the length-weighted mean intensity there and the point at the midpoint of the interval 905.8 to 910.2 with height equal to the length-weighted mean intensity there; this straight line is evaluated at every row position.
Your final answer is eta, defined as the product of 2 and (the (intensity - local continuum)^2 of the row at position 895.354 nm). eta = 0.0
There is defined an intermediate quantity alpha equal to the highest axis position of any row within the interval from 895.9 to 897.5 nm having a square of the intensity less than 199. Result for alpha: 897.418 nm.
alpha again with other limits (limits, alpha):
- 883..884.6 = 883.476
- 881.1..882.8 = 882.459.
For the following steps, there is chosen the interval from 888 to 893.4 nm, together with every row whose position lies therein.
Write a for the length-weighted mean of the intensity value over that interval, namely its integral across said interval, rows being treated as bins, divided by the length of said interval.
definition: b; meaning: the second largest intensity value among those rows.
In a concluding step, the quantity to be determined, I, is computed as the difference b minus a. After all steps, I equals 1.11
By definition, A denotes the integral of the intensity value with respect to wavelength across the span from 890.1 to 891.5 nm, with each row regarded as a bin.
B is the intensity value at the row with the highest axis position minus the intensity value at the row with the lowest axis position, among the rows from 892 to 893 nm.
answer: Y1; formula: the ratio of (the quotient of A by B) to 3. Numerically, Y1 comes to 12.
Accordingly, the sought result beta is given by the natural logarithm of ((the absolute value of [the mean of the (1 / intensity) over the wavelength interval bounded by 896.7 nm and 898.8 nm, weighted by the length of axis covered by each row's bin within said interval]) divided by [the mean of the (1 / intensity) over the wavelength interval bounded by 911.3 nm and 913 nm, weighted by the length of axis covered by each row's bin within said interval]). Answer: -0.023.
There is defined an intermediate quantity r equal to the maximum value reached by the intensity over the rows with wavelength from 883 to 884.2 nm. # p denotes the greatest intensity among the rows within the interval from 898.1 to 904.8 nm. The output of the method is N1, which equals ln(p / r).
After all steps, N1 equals 0.04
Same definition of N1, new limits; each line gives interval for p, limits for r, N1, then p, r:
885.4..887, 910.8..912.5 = 0.06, 16.5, 15.5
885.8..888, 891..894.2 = 0.08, 18.7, 17.2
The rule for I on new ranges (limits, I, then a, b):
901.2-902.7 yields 0.74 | 14.1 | 14.8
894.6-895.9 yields 0.44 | 14.9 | 15.3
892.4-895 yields 1.20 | 15.2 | 16.4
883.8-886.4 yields 0.55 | 14.6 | 15.2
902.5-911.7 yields 1.71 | 14.5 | 16.2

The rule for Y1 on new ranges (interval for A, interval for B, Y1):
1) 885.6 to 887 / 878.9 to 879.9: -3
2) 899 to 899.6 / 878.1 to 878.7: -7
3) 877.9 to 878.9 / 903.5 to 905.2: 13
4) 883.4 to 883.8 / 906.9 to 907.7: -1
